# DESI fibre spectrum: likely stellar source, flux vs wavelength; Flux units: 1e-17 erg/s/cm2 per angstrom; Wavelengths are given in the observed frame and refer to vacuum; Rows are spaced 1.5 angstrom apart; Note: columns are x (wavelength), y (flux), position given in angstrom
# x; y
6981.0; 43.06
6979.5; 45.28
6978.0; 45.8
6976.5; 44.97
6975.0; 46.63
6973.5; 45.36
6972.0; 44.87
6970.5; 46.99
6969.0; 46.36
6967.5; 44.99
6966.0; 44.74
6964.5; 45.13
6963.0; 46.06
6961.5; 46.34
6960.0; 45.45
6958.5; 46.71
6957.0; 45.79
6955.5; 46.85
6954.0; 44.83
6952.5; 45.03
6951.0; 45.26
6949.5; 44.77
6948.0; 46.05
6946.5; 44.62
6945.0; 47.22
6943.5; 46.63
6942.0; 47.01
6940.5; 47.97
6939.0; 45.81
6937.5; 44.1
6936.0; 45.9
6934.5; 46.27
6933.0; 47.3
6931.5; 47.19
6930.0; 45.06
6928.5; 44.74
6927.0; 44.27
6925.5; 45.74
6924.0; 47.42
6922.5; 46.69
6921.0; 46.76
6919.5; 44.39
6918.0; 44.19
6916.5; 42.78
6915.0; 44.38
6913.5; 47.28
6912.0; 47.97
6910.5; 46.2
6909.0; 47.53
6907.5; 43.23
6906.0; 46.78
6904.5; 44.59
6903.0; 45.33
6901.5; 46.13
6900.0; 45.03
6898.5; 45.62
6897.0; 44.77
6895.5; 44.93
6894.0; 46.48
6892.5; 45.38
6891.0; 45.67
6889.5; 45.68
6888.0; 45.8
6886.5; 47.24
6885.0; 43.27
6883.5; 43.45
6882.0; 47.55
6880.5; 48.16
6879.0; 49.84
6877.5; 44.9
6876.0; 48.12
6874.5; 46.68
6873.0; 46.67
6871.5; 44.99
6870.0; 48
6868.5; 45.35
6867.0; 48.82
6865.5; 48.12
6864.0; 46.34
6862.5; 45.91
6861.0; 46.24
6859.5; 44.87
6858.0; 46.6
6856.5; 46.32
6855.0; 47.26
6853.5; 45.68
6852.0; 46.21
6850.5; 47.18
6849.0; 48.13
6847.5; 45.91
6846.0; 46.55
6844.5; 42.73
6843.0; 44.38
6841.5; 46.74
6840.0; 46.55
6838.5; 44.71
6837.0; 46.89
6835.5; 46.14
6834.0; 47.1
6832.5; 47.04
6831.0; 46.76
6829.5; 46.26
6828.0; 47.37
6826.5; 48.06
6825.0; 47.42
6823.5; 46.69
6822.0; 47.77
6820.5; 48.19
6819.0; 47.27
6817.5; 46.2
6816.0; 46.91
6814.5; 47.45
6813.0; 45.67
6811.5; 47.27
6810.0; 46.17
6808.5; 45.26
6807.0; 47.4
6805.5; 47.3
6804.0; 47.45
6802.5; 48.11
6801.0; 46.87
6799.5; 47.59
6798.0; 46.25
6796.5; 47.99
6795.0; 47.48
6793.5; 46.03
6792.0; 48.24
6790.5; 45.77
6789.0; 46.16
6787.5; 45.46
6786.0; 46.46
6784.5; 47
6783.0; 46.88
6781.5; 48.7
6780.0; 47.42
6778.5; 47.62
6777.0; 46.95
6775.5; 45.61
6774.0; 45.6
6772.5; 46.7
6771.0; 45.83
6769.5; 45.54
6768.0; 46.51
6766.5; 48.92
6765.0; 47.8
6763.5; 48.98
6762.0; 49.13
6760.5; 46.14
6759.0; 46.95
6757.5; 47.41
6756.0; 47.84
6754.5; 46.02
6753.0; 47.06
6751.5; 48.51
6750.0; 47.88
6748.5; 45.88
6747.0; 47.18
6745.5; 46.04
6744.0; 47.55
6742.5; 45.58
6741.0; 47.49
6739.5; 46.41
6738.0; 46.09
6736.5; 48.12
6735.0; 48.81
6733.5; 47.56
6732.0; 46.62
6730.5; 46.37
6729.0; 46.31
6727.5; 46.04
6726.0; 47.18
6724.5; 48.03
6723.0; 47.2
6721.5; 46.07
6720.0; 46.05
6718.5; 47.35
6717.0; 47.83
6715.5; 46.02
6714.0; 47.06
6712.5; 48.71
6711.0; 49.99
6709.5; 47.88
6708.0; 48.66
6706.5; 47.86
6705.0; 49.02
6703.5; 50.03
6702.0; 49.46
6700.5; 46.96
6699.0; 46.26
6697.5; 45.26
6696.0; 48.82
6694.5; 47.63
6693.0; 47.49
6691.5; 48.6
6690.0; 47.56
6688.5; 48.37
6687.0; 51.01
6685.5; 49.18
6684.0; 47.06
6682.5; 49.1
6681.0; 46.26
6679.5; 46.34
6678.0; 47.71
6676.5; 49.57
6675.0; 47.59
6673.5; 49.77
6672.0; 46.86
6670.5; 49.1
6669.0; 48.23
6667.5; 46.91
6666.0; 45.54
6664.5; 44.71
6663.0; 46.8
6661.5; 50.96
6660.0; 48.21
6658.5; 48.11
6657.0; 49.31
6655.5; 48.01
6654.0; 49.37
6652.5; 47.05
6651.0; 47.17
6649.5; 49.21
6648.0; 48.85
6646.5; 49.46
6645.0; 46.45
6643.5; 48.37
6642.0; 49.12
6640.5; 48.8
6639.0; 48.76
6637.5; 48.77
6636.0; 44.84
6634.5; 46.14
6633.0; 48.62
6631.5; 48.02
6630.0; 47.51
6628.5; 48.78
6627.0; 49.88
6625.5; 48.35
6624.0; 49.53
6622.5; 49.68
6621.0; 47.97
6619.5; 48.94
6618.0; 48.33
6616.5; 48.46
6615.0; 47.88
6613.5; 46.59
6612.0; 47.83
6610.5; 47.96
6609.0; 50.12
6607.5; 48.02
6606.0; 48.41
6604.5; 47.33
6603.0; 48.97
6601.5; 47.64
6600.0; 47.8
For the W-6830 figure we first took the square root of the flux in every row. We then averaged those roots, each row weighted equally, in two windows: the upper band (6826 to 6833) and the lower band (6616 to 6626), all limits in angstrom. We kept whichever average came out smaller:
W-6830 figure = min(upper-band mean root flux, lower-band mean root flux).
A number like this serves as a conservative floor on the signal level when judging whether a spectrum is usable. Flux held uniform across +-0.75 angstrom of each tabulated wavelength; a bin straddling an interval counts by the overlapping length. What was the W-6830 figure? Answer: 6.86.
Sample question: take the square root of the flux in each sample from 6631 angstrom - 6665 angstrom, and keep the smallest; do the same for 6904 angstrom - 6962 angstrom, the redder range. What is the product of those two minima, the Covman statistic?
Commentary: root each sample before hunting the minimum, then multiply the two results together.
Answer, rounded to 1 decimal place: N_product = 43.7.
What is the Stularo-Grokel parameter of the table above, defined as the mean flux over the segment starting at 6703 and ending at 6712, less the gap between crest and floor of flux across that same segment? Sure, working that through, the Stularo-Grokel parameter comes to 46.7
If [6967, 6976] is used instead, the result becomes 43.7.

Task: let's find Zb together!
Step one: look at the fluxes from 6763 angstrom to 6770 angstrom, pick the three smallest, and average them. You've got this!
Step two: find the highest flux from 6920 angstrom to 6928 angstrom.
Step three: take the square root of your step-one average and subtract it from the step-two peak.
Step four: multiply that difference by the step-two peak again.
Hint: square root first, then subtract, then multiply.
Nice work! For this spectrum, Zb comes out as 1925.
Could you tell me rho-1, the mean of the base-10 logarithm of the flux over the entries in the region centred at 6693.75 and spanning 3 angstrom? 1.68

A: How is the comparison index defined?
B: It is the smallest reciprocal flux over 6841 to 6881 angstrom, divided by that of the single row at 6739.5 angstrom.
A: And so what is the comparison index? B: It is 0.93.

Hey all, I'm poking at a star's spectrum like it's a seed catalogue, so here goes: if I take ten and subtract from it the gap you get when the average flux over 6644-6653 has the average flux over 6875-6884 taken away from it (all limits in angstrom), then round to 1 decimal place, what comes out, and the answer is 9.0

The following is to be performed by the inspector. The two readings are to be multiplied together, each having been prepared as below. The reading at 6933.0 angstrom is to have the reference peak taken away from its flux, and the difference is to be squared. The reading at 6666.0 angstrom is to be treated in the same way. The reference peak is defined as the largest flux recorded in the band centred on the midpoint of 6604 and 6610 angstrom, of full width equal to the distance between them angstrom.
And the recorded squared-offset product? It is 167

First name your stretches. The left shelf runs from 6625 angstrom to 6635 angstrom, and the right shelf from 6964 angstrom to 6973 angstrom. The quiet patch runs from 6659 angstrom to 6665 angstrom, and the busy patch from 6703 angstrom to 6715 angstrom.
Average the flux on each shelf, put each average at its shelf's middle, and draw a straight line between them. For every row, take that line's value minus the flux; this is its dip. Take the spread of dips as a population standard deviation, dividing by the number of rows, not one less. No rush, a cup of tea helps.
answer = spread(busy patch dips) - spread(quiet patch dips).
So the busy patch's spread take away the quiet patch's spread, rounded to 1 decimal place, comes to -1.3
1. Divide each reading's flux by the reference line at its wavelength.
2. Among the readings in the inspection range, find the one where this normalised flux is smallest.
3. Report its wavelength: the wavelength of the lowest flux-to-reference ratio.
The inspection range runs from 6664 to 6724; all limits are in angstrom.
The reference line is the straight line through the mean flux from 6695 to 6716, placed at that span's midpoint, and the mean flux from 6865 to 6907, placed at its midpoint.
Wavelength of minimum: 6664.5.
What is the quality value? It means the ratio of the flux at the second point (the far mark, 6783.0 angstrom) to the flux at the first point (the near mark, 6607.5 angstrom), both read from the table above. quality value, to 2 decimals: 0.98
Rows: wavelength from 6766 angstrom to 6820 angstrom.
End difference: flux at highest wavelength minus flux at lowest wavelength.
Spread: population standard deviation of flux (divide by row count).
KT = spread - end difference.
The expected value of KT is 2.6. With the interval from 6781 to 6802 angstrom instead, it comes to 2.8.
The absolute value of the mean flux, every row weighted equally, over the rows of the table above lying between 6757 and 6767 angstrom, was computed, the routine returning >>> 47.9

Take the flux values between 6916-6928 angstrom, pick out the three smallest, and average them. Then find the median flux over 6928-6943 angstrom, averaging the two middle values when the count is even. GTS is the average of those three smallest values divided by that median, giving 0.95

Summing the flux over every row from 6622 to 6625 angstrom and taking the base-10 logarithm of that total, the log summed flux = 2.00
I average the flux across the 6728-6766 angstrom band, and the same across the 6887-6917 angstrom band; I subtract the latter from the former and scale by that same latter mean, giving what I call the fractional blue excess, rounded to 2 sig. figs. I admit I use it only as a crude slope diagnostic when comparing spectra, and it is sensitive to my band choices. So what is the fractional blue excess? 0.035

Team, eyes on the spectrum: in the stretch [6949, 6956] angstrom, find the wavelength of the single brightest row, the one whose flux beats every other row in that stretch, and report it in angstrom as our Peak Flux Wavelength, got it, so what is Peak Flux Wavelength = 6955.5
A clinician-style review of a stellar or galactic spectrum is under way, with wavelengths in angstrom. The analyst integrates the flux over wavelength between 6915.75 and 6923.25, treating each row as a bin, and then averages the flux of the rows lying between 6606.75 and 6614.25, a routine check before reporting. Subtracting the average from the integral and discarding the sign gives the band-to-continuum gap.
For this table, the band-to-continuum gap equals 289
